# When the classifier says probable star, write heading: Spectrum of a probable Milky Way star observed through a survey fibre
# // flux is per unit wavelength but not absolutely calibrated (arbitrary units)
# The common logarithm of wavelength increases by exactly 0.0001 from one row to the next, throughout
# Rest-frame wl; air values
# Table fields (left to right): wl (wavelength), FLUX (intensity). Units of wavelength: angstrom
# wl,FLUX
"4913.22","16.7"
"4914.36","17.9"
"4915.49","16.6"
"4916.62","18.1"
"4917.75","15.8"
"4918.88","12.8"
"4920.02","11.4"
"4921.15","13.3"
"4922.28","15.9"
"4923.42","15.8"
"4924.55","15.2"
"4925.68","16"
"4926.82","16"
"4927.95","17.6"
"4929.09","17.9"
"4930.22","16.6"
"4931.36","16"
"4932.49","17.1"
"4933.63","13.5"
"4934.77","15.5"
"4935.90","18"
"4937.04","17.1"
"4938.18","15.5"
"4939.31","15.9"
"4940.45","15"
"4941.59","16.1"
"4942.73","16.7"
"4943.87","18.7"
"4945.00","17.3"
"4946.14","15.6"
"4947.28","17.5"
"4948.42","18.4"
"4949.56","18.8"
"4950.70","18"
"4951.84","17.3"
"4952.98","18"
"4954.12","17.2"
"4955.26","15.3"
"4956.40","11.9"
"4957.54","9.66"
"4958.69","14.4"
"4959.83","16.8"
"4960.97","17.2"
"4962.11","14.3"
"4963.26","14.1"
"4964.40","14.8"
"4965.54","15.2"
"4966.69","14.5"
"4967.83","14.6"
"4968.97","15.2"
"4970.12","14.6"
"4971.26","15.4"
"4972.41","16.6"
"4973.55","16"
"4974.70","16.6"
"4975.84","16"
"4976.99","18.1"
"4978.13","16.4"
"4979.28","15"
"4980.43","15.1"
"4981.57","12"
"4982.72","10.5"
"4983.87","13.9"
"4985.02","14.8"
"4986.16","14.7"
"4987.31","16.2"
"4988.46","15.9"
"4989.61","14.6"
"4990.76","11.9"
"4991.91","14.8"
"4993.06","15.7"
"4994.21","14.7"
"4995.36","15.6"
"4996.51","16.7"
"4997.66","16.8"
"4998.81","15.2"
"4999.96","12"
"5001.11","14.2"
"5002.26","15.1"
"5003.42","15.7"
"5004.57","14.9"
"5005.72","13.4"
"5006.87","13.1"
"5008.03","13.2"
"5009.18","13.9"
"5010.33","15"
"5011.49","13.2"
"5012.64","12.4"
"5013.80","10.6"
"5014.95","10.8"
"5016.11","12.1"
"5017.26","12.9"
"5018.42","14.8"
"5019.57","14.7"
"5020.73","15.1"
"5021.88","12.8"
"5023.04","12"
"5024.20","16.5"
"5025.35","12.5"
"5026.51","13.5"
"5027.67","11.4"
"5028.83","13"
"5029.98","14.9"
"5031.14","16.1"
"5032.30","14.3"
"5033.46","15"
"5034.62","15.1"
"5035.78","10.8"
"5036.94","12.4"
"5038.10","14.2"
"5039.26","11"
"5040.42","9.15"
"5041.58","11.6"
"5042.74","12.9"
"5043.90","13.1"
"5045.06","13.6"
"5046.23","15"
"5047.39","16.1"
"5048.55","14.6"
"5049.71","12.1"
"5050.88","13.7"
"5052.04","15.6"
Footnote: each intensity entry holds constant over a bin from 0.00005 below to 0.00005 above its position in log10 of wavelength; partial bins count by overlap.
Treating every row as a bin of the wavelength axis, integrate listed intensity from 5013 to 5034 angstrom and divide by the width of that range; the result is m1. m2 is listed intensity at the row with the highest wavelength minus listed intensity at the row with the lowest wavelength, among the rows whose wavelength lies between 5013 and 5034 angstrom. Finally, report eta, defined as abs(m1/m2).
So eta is 3.1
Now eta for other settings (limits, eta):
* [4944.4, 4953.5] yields 25.2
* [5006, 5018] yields 63.8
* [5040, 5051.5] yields 2.9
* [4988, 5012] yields 5.4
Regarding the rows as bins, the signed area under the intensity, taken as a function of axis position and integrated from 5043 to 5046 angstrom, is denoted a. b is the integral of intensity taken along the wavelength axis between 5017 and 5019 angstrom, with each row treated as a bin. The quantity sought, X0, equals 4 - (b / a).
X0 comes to 3.31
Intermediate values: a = 40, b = 28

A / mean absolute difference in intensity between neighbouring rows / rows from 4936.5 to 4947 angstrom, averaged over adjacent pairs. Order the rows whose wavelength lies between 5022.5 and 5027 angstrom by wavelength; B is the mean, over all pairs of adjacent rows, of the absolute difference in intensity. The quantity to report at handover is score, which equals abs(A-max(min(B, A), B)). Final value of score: 2.0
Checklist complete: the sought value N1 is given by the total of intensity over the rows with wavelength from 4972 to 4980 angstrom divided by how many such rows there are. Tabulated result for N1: 16.4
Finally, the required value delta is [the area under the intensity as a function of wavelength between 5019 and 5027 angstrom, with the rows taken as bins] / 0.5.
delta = 222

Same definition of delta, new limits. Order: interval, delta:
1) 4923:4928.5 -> 178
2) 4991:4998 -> 217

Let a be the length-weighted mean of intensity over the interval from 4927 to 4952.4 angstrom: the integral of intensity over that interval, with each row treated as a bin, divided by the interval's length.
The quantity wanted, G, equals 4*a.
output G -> 67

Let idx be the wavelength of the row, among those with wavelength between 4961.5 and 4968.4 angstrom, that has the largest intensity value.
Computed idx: 4965.54 angstrom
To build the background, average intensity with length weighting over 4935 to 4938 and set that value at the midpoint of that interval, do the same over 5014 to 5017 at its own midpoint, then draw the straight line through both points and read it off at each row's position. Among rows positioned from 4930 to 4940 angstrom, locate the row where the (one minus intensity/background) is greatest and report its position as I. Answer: 4933.63 angstrom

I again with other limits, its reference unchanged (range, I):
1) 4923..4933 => 4924.55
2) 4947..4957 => 4956.40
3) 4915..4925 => 4920.02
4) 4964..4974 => 4966.69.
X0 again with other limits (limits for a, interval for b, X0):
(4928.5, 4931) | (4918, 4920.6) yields 3.24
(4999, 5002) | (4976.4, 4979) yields 2.92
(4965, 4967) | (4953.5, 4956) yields 2.65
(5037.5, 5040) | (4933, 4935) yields 3.07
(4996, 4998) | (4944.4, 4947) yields 2.71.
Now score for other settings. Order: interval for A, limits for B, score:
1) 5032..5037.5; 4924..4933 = 0.9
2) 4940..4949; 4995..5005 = 0.1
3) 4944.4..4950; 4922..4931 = 0.6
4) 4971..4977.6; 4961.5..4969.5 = 0.6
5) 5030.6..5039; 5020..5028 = 0.7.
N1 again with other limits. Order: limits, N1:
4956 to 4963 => 14.0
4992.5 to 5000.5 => 15.2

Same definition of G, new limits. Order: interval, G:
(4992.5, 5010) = 59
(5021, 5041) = 53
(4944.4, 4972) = 63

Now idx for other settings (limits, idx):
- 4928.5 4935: 4929.09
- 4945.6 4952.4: 4949.56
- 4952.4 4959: 4952.98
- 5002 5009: 5003.42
